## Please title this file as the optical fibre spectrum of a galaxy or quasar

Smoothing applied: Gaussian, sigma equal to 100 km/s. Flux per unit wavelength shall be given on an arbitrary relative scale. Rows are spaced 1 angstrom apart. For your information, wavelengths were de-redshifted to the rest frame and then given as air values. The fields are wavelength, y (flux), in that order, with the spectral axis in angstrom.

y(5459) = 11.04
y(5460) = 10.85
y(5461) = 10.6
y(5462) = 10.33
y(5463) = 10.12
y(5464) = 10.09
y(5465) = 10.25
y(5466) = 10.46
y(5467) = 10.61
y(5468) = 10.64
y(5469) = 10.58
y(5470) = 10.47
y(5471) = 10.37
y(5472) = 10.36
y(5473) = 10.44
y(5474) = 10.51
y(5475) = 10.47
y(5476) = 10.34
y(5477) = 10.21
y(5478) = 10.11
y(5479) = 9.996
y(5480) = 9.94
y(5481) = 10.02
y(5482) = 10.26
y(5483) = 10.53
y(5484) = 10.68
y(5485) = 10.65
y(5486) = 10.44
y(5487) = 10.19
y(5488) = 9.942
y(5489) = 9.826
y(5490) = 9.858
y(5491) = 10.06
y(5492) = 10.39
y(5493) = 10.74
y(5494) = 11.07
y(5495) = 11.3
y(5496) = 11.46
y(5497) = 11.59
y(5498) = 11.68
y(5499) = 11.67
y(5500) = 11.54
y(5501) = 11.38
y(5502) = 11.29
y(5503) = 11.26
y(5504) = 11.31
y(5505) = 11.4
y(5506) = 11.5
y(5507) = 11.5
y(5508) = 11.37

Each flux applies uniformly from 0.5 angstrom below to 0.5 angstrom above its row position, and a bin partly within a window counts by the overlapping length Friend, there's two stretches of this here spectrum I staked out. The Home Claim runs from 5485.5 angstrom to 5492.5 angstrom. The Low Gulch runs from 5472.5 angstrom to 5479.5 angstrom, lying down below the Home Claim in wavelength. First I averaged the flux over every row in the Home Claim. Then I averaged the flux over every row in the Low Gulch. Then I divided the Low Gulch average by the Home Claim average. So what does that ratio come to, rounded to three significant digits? 1.02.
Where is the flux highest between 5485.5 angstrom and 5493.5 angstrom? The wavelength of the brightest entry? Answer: 5493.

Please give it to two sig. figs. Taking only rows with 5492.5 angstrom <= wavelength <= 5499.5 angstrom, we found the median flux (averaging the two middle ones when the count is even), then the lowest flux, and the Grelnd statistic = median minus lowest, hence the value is 0.72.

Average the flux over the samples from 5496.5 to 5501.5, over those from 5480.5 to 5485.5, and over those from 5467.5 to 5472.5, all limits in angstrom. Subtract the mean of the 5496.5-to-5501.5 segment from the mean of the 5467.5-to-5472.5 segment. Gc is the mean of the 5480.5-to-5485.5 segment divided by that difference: -9.6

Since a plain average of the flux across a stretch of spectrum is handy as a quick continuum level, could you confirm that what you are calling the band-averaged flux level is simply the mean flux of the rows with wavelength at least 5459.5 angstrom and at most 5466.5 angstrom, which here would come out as 10.4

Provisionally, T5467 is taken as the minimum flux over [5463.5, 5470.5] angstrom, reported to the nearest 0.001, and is 10.090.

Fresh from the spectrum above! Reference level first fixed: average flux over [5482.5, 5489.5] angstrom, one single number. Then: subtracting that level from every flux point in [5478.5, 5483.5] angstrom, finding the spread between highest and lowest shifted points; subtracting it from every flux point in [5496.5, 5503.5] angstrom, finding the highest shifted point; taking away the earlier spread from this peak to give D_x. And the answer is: 0.77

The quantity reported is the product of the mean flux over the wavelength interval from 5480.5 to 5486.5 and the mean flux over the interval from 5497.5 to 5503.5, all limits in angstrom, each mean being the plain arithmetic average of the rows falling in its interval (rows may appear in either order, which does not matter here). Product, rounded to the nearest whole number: 120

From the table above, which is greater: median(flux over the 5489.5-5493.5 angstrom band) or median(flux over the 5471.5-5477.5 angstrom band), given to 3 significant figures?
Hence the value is 10.4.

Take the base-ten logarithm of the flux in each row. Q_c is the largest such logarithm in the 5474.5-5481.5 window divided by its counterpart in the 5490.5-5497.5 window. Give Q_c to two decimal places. 0.96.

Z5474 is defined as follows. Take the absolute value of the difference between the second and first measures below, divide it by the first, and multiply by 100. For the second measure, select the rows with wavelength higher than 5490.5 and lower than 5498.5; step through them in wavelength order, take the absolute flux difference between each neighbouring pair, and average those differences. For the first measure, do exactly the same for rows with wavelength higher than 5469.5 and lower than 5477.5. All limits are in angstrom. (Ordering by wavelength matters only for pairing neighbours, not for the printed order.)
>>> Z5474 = 189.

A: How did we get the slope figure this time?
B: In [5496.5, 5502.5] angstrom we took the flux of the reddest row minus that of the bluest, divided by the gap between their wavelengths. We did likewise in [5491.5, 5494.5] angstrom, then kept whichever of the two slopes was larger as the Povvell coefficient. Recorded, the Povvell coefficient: 0.34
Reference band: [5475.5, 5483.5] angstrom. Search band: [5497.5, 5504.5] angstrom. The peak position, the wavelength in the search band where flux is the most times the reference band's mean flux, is 5498 angstrom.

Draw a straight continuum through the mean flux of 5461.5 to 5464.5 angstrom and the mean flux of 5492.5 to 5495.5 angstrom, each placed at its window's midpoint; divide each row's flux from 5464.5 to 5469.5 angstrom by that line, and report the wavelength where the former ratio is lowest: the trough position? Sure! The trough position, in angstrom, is 5465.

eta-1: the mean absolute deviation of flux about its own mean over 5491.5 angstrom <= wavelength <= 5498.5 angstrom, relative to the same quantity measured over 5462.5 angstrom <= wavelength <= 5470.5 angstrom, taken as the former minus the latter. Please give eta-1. 0.19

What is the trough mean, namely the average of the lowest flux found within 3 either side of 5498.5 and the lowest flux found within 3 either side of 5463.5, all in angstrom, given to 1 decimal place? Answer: 10.7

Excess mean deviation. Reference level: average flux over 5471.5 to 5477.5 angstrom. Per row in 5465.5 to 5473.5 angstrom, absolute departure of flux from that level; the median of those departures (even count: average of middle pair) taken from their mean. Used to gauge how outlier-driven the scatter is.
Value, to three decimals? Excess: 0.038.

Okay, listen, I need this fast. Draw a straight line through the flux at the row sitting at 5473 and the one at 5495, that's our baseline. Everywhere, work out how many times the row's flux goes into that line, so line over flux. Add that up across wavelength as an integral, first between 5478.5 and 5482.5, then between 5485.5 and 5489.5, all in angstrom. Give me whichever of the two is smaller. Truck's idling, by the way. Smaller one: 4.27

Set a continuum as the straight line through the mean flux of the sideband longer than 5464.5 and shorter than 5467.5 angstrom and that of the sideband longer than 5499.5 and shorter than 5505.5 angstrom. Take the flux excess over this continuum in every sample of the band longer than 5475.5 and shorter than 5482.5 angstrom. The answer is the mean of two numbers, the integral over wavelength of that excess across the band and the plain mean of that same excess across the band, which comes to -2.6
